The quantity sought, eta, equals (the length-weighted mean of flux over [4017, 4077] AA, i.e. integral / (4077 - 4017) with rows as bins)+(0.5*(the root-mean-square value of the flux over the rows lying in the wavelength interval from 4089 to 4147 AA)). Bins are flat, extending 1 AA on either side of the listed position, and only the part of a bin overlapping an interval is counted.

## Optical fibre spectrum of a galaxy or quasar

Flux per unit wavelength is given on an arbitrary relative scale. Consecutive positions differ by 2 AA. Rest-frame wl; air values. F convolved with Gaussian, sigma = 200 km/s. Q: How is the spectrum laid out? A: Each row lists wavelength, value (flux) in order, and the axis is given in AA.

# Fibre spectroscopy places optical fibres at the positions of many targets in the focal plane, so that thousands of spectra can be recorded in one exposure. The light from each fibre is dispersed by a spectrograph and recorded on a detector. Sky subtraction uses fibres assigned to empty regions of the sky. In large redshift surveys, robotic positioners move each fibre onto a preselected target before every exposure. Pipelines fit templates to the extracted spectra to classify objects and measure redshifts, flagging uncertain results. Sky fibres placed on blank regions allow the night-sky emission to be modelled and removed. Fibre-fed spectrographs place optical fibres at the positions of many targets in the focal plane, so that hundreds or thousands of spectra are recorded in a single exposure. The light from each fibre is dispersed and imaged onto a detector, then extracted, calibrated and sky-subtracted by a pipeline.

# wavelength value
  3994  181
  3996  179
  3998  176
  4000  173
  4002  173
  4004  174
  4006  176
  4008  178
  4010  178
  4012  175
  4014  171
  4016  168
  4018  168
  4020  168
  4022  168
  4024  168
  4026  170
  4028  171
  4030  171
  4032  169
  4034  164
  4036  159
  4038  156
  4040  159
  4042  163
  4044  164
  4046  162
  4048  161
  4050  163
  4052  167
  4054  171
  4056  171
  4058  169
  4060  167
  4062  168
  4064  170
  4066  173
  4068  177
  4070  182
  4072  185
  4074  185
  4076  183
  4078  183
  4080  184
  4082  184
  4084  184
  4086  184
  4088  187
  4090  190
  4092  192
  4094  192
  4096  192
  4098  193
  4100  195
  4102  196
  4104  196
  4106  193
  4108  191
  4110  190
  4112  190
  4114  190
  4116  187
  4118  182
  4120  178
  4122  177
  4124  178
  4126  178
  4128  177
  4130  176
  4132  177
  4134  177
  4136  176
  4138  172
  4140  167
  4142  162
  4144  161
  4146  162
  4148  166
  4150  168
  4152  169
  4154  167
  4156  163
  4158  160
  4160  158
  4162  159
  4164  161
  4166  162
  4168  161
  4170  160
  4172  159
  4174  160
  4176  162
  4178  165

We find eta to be 260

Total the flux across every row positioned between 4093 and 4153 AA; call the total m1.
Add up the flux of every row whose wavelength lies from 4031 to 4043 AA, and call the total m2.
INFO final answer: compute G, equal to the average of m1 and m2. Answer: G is 3189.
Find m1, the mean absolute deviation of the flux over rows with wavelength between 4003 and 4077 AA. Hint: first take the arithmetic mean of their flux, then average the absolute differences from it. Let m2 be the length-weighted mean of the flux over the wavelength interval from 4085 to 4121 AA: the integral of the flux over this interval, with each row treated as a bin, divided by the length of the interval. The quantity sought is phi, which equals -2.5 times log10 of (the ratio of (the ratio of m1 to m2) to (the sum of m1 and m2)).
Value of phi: 9.6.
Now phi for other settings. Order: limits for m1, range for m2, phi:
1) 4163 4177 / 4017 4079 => 11.3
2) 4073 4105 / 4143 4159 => 9.5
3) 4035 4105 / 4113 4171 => 8.6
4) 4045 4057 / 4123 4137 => 9.8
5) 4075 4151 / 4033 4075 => 8.9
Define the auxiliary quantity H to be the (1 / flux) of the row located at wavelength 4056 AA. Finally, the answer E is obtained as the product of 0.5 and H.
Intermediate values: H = 0.0058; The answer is 0.0029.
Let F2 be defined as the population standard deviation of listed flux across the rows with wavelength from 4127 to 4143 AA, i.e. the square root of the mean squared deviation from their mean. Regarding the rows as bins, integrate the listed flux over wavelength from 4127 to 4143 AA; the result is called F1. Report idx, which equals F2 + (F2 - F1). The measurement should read -2757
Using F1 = 2768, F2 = 5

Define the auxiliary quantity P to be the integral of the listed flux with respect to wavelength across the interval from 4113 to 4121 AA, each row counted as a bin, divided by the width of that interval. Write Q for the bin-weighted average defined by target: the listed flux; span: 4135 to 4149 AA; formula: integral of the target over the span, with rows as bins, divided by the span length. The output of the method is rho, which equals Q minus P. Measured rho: -18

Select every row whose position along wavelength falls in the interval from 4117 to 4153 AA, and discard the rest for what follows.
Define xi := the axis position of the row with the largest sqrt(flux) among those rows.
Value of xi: 4118 AA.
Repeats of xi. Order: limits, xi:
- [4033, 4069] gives 4068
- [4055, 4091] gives 4090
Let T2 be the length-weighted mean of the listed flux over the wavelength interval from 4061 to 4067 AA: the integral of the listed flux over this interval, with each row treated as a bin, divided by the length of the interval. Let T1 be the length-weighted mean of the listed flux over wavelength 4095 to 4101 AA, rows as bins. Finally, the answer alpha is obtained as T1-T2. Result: 23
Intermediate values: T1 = 193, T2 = 170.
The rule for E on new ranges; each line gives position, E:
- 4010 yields 0.0028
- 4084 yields 0.0027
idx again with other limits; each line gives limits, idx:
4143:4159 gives -2626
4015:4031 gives -2701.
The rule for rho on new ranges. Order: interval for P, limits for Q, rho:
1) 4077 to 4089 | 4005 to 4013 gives -8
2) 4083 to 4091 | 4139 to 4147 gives -23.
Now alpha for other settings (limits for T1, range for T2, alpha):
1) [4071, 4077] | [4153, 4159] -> 21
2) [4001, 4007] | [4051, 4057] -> 5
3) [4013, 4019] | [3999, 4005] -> -4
